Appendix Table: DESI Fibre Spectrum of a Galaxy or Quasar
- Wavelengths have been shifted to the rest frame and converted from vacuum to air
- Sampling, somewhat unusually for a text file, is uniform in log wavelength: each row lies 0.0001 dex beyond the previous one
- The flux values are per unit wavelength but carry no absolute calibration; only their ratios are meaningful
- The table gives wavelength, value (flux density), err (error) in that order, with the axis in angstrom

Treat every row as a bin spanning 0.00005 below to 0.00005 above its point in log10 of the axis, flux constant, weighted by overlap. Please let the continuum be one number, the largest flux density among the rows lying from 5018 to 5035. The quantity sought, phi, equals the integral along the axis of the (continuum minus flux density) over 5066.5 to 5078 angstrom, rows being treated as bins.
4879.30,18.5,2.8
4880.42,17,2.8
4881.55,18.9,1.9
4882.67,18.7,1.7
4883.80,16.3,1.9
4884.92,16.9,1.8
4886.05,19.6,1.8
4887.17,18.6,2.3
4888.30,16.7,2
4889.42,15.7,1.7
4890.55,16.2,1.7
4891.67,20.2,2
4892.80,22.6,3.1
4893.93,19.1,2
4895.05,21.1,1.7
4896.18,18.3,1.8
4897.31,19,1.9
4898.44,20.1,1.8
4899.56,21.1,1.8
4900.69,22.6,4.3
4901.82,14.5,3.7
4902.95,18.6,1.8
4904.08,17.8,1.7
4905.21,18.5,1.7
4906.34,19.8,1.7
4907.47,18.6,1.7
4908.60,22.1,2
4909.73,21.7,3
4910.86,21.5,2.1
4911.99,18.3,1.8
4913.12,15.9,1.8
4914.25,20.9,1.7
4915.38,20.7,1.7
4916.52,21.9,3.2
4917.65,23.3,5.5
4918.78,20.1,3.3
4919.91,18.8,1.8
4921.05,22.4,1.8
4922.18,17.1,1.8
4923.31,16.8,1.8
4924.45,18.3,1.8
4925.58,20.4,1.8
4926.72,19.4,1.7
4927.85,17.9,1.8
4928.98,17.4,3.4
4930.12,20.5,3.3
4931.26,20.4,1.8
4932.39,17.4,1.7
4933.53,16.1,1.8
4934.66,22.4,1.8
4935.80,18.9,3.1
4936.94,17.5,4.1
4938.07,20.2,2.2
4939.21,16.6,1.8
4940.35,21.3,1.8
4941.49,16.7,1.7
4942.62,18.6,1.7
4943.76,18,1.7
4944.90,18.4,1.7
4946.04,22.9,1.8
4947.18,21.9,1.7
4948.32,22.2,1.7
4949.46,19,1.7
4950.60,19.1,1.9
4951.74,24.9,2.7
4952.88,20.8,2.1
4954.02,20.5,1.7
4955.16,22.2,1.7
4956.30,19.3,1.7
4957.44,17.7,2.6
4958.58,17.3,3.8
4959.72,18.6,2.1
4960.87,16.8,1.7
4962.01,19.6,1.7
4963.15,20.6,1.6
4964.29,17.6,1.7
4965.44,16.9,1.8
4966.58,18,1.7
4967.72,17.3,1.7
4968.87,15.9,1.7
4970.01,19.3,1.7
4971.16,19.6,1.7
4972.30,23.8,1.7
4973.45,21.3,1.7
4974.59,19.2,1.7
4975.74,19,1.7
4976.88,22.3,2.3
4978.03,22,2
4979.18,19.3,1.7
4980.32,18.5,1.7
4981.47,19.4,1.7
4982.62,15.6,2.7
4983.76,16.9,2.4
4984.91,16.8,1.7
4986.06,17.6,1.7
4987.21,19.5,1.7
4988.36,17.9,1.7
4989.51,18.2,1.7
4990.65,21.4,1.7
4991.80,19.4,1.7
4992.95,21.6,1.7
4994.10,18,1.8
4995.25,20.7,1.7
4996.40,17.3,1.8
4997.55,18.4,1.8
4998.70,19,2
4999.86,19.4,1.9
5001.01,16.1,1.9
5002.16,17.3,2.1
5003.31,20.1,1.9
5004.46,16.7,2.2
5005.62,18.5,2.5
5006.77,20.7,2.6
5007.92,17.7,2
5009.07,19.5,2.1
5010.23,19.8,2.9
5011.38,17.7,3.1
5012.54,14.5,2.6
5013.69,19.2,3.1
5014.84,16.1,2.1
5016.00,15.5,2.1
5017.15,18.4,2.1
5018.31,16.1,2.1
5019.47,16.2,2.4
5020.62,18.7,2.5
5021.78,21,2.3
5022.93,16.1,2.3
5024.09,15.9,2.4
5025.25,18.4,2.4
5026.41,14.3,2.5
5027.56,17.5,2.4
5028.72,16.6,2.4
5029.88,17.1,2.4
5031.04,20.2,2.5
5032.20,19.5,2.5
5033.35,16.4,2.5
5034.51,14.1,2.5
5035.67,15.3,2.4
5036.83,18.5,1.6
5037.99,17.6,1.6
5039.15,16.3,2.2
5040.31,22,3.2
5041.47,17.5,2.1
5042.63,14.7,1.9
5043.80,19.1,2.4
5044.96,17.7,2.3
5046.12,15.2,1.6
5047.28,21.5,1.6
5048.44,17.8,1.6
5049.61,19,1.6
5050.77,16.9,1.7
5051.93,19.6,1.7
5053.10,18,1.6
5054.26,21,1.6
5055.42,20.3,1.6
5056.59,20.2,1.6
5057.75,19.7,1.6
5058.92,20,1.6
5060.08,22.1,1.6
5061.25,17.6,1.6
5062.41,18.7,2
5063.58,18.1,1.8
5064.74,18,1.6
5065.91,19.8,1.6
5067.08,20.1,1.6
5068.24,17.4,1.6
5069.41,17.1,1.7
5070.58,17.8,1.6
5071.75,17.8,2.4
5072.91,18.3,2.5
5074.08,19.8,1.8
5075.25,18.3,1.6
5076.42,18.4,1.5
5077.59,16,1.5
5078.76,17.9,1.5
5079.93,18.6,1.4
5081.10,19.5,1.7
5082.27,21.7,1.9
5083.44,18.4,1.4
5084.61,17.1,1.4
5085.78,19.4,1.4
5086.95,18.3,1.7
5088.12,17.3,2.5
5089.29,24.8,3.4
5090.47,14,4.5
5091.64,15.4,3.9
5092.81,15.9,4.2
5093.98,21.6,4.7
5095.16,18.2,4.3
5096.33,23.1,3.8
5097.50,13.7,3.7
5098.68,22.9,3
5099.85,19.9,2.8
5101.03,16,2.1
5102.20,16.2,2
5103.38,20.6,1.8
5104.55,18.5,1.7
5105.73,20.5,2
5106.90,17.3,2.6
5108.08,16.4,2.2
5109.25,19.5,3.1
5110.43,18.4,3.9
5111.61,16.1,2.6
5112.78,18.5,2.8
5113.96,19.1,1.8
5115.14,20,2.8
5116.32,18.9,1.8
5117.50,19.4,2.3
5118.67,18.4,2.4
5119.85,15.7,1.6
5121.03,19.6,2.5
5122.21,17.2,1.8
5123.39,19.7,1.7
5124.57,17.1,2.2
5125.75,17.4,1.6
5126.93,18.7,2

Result 33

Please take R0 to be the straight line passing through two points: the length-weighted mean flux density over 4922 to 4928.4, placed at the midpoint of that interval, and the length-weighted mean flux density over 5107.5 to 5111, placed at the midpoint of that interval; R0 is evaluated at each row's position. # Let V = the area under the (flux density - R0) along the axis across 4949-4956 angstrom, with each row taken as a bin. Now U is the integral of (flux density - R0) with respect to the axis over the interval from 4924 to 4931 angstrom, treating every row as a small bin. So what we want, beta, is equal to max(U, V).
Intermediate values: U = 5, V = 19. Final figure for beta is 19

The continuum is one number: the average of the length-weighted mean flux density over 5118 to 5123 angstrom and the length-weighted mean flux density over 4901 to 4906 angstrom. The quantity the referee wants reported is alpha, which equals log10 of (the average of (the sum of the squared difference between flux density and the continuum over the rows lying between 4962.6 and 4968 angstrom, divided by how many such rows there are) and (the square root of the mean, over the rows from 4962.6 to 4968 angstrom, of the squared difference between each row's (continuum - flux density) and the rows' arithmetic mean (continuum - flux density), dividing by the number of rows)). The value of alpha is 0.19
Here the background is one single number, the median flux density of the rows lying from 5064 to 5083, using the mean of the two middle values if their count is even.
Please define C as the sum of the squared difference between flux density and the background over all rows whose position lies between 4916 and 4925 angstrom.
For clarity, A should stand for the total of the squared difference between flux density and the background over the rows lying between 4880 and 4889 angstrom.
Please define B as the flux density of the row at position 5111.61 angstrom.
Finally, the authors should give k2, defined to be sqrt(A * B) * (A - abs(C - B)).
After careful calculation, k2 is -473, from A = 13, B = 16.1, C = 62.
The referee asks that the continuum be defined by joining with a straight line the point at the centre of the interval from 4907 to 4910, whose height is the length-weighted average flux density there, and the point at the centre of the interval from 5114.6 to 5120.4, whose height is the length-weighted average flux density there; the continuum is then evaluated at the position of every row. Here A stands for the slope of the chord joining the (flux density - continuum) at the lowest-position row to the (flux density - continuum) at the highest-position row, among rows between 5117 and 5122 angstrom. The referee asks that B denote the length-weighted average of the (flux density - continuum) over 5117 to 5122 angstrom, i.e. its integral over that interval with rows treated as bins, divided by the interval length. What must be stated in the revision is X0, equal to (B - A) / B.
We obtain 1.2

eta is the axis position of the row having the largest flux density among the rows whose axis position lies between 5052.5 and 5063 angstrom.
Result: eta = 5060.08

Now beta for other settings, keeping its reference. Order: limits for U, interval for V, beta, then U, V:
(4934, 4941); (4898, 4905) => 7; 7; 4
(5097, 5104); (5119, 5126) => 1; 1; -2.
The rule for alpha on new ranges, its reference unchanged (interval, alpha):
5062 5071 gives 0.08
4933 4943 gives 0.56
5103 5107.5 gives 0.43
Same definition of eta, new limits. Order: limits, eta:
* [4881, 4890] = 4886.05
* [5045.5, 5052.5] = 5047.28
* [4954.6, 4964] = 4955.16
